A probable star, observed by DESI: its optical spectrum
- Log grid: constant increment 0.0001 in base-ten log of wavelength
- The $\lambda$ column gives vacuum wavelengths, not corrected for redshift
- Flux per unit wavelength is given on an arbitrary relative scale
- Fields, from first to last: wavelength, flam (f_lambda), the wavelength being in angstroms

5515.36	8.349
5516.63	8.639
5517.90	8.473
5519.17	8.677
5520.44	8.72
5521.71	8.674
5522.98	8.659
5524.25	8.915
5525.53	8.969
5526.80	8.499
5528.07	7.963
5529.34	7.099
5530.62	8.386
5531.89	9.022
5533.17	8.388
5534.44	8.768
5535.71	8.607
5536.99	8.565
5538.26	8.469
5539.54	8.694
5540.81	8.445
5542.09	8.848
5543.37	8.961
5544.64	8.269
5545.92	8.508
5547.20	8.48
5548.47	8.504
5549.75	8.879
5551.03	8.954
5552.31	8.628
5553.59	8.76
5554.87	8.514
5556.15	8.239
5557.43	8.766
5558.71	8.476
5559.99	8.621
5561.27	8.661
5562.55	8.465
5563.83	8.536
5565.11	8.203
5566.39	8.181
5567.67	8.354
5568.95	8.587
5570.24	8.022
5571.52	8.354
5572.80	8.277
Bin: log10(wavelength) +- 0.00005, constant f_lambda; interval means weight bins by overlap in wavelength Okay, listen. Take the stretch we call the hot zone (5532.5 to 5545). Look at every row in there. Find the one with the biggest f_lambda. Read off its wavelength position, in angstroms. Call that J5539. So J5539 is 5543.37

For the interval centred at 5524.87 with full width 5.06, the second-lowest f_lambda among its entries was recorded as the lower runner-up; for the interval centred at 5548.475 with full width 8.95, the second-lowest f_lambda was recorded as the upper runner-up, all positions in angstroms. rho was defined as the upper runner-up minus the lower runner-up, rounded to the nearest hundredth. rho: -0.18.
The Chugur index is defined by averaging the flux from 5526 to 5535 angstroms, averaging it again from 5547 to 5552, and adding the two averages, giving 17.0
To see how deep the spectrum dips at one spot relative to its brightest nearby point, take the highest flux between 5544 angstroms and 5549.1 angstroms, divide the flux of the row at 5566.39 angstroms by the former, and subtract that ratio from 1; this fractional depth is 0.04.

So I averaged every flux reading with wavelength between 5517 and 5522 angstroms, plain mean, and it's 8.64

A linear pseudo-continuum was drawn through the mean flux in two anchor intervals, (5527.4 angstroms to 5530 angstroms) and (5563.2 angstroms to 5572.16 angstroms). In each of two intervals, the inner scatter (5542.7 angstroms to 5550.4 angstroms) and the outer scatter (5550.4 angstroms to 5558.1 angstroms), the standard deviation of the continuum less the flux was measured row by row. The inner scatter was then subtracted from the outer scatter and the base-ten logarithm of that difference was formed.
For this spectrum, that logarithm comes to -2.1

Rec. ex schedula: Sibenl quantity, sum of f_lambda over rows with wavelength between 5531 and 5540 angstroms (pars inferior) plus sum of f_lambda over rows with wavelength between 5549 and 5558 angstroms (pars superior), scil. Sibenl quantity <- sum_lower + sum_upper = 121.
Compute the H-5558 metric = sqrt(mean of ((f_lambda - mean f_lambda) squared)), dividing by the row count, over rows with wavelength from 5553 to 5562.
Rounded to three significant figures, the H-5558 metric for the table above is 0.172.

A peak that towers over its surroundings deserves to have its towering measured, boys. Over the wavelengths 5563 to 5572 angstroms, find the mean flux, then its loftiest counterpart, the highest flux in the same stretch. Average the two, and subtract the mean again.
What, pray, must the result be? 0.13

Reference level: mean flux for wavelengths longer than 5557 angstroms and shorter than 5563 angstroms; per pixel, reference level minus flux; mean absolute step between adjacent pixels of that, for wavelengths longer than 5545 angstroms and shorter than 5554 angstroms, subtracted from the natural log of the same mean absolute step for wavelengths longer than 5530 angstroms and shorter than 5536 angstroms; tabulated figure -1.0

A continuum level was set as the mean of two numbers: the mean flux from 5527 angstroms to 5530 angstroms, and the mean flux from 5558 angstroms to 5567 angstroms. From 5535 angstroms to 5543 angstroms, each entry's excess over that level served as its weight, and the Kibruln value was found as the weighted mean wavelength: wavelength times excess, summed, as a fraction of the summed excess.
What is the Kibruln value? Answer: 5539.1 angstroms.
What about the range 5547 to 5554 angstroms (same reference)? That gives 5550.7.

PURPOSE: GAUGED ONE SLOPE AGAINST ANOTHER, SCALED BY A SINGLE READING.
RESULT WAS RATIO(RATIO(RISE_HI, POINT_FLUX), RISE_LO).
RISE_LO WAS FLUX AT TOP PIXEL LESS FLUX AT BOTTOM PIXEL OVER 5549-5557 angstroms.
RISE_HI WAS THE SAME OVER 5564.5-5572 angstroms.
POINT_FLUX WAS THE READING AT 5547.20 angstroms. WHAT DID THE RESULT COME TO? 0.0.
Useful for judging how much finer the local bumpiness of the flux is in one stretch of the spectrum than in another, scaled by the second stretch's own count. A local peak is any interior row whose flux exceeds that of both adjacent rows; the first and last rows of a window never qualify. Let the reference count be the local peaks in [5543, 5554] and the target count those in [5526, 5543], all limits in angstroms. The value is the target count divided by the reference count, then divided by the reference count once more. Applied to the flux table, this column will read 0.75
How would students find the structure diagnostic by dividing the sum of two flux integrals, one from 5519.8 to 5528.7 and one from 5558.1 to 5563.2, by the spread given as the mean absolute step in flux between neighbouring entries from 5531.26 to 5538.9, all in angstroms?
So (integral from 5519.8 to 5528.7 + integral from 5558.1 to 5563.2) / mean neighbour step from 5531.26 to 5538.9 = 459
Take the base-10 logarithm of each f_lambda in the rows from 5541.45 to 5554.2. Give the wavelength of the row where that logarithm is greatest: 5543.37 angstroms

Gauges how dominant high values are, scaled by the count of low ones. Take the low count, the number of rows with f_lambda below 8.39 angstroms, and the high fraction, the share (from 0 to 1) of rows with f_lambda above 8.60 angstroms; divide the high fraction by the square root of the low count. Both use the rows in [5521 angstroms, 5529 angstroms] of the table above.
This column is 0.7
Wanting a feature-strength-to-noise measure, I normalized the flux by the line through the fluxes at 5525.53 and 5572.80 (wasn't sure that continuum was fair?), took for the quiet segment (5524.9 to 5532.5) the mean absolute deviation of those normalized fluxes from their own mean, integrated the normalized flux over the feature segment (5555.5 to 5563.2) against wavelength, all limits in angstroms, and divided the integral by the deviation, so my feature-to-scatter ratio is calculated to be 131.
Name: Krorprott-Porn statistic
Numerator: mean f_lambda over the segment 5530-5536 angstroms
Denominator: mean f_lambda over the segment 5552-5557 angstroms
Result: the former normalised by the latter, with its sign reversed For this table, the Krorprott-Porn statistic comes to -1.01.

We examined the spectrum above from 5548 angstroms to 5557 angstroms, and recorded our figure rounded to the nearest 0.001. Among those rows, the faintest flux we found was 8.239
